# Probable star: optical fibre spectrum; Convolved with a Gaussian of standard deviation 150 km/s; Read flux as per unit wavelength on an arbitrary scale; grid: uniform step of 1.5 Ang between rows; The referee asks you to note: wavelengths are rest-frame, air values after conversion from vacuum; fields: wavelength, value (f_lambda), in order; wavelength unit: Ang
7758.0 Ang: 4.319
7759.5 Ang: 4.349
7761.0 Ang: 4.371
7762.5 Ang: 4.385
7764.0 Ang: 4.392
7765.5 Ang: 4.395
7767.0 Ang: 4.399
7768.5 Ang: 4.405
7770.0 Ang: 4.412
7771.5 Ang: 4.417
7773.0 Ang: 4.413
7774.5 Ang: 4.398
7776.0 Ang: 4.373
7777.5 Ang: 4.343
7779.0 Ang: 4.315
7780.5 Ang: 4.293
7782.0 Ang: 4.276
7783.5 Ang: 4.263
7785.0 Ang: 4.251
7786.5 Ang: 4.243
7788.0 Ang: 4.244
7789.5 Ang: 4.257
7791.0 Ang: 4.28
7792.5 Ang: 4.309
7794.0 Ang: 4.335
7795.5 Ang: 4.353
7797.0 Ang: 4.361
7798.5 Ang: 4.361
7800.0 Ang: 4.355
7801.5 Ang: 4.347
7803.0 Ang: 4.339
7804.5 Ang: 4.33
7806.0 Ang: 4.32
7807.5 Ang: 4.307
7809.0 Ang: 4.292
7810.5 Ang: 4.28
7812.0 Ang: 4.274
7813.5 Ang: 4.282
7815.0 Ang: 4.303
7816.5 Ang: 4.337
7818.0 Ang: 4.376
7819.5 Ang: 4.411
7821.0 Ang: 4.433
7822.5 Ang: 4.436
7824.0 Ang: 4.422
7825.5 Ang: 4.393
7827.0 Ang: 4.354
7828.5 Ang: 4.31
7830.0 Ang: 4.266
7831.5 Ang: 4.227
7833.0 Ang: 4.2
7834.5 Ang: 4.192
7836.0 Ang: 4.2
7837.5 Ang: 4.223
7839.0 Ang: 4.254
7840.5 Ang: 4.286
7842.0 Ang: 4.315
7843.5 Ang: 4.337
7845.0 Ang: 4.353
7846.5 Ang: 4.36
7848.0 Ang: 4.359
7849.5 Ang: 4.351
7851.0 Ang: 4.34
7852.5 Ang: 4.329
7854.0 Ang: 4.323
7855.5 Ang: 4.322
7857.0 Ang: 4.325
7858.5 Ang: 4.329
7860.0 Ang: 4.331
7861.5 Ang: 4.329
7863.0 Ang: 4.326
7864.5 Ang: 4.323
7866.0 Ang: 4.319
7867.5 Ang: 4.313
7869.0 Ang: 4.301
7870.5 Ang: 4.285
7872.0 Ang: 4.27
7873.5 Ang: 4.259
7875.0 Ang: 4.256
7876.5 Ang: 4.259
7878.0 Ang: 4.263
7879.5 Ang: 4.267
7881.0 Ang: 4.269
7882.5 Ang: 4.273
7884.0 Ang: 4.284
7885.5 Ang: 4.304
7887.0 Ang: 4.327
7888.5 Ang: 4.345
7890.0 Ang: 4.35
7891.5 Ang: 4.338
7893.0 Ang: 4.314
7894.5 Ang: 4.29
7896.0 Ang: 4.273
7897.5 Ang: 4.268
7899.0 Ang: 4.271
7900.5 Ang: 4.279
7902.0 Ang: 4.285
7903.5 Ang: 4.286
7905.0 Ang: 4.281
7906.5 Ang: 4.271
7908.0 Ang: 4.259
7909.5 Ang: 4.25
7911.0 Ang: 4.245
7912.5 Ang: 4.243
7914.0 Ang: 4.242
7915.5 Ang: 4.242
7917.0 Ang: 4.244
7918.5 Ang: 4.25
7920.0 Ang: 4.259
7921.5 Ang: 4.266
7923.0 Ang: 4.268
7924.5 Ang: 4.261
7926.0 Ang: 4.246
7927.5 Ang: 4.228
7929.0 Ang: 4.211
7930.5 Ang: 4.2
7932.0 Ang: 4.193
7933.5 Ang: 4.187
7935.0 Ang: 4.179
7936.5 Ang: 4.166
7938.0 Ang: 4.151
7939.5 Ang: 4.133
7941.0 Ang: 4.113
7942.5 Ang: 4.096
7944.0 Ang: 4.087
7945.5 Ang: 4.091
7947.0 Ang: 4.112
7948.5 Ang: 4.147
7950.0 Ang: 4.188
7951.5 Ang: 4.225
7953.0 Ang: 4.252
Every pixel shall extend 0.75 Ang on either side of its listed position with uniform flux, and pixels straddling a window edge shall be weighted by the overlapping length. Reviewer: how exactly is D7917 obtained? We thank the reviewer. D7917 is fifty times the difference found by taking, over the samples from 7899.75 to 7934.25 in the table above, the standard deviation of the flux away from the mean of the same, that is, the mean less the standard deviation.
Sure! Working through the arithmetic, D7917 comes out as 211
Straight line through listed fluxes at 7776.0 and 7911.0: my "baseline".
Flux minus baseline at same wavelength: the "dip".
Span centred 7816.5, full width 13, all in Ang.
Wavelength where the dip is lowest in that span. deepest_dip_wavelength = 7812.0 Ang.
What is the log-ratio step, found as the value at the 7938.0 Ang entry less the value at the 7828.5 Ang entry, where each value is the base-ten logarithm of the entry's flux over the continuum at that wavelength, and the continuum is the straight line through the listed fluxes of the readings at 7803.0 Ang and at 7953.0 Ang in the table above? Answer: -0.010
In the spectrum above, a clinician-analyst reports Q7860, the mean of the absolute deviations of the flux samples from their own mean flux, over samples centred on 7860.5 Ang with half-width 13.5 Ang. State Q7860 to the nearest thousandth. 0.018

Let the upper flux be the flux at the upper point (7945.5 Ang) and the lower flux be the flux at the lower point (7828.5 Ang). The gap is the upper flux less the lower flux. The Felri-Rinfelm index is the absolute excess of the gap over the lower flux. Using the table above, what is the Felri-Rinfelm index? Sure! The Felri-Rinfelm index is 4.53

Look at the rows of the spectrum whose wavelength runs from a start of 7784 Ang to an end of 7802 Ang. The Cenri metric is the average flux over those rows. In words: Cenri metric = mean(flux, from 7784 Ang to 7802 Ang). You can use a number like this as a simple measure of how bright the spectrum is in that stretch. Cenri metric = 4.31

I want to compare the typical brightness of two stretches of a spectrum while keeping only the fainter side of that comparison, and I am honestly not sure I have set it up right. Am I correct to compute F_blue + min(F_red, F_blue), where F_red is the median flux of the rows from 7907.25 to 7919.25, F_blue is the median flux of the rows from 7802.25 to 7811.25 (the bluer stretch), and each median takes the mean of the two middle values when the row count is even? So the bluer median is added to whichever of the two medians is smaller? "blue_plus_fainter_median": 8.56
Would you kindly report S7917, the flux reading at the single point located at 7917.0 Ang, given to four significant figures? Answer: 4.244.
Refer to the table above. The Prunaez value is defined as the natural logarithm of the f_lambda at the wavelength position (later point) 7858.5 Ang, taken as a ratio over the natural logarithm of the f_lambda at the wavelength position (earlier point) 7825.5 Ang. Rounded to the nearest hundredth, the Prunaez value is 0.99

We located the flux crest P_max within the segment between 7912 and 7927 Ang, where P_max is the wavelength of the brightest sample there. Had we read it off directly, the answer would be 7923.0 Ang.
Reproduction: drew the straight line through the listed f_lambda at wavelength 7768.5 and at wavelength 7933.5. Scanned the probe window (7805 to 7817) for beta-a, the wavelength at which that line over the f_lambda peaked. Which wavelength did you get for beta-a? 7812.0 Ang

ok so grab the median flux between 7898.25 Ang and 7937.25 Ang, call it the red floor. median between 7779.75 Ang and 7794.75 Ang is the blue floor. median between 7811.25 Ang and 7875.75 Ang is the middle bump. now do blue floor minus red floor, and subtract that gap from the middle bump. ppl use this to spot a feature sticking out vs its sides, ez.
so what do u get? 4.30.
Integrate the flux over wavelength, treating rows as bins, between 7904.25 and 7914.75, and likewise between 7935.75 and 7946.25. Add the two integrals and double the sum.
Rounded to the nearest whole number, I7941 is 176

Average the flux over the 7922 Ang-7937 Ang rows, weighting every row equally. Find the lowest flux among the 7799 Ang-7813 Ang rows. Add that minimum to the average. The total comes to 8.49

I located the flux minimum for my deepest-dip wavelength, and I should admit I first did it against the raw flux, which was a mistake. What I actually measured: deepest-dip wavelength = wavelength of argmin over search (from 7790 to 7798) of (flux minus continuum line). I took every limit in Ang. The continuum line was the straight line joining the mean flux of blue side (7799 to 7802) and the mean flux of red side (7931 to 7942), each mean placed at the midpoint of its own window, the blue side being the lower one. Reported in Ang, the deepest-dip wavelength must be 7791.0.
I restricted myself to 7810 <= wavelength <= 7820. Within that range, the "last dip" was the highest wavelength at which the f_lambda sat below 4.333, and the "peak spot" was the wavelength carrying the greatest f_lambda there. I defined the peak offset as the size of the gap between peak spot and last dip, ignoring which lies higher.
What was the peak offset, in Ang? 4.5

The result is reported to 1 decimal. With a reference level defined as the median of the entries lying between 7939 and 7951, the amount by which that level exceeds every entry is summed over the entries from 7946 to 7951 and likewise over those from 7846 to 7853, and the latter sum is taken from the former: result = 1.1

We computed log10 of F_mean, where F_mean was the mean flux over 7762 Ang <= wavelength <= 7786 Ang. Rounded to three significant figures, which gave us 0.639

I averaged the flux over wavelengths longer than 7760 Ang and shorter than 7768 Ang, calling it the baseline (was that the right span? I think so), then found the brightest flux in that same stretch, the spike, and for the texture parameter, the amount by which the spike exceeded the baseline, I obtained 0.011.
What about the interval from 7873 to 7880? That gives 0.006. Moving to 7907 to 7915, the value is 0.011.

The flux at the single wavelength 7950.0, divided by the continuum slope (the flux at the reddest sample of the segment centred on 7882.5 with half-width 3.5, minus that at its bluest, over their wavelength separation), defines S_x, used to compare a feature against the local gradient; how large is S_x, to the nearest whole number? 679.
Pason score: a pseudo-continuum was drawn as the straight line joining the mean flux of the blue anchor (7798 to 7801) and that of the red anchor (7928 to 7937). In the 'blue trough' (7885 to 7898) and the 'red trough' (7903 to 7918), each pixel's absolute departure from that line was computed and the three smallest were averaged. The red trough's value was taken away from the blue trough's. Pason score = 0.013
